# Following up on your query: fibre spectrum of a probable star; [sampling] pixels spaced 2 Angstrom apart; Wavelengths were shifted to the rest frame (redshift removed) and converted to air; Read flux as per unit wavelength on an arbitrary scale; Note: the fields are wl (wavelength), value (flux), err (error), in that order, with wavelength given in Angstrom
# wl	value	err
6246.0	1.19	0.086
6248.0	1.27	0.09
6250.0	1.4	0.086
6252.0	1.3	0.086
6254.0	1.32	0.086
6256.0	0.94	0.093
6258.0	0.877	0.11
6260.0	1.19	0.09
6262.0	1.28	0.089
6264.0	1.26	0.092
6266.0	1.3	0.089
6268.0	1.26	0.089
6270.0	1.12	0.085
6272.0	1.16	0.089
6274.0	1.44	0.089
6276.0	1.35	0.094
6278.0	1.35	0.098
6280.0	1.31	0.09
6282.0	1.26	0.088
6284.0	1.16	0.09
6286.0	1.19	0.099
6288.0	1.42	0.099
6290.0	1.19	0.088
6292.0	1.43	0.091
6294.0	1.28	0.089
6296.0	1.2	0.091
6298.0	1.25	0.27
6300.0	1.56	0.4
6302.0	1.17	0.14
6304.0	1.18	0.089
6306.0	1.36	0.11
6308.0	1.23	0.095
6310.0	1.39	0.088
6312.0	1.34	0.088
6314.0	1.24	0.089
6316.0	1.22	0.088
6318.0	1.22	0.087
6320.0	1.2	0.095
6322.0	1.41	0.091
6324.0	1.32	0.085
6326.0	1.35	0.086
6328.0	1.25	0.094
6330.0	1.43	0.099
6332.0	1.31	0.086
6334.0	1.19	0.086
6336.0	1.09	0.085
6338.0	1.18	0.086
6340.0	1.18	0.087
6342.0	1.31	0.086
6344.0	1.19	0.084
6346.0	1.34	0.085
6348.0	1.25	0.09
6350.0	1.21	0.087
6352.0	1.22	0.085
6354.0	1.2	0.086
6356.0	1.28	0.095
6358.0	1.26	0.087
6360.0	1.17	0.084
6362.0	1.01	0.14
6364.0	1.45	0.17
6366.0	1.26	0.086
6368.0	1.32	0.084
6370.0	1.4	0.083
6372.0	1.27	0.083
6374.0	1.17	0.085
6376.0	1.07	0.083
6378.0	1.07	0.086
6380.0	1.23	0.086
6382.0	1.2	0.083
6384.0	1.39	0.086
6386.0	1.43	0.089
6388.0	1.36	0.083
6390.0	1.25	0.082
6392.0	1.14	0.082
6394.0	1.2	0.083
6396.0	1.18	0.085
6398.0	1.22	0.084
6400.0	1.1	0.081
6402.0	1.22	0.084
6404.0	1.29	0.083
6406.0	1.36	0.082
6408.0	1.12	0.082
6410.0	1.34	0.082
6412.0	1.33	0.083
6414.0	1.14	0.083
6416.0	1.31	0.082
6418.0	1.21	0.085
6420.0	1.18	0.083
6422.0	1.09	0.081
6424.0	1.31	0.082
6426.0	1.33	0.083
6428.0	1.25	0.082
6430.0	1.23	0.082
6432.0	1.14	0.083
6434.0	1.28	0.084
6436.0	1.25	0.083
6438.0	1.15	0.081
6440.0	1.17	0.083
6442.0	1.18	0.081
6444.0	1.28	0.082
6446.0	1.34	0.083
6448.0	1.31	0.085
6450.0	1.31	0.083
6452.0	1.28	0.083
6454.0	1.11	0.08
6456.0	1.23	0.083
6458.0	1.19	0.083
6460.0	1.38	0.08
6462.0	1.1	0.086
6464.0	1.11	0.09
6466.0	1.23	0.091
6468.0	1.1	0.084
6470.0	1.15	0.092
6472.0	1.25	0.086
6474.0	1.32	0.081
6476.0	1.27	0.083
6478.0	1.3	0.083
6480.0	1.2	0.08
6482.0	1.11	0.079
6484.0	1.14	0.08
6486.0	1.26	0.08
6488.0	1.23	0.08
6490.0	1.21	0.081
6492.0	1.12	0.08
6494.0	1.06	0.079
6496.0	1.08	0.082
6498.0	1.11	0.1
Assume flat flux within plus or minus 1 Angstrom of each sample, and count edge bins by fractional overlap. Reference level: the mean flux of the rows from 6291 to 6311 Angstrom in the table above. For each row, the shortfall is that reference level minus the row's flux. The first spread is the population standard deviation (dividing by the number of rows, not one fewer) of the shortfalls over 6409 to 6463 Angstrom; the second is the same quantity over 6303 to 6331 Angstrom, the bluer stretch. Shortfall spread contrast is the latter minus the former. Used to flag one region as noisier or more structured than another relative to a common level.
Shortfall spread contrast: -0.001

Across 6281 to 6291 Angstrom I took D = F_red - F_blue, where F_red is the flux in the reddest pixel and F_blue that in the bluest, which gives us -0.07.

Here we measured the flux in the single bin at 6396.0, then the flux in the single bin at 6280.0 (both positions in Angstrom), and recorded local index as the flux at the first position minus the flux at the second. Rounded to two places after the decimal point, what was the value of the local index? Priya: -0.13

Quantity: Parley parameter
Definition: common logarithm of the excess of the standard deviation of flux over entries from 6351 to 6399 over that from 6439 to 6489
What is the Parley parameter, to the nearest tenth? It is -1.5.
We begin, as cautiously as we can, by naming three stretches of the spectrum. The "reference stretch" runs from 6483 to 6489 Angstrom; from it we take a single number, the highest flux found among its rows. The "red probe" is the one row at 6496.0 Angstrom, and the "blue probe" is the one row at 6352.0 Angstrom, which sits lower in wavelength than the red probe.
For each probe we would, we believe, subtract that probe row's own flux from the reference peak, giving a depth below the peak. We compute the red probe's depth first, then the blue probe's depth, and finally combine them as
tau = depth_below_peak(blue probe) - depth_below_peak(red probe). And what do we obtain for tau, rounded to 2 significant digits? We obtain -0.14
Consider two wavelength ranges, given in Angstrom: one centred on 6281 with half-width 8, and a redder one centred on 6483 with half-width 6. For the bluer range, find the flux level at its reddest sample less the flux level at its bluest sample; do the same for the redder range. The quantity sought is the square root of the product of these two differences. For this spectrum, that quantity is 0.037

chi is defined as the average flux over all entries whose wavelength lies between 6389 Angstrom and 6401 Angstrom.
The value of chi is 1.18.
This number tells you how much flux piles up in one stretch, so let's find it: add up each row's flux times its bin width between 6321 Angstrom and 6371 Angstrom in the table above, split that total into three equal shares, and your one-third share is 21.1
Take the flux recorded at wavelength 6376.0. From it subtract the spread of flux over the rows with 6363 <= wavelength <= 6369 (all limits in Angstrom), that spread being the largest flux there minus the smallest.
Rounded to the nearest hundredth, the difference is 0.88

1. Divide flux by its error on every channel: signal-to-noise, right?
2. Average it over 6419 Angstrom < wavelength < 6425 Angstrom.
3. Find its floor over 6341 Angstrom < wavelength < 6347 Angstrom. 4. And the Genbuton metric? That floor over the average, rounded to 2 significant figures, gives 0.97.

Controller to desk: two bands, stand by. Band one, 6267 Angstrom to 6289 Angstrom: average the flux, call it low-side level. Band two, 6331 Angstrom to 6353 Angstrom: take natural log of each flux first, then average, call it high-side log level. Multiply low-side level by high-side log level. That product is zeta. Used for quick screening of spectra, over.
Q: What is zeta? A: 0.256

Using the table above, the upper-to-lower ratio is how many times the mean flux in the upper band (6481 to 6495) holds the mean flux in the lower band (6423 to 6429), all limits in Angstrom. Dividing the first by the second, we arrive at 0.90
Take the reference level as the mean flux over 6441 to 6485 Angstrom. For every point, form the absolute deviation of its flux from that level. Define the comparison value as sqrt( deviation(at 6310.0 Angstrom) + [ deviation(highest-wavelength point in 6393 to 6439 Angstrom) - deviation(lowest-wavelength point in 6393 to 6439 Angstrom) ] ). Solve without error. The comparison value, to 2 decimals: 0.47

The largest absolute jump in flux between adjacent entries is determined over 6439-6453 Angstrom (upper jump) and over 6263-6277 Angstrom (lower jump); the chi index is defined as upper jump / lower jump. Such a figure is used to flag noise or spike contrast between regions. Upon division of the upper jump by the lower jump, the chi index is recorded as 0.36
